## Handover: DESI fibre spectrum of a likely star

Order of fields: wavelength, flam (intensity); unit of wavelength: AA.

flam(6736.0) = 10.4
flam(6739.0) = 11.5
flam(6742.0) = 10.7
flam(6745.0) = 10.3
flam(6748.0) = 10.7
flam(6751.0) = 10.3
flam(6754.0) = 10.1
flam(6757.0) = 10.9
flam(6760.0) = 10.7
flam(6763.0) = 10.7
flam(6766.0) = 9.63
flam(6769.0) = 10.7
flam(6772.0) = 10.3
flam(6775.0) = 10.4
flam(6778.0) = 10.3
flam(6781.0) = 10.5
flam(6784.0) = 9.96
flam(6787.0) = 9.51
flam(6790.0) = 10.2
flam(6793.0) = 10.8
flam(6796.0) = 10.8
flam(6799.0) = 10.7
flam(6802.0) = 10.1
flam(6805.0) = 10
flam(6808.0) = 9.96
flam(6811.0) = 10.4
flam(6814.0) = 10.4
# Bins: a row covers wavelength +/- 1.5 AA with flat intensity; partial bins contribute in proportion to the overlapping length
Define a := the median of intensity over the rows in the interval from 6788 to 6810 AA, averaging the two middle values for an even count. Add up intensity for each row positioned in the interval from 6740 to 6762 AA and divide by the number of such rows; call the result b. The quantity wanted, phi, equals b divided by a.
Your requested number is 1.03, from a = 10.2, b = 10.5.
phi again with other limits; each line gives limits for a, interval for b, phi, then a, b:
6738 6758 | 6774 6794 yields 0.96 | 10.7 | 10.2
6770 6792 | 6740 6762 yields 1.02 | 10.3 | 10.5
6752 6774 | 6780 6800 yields 0.97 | 10.7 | 10.4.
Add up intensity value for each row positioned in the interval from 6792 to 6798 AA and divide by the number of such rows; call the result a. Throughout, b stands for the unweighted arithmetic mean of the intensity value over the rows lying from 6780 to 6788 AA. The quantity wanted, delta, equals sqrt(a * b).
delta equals 10.4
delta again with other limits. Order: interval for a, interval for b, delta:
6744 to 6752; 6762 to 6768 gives 10.3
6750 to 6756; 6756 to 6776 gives 10.3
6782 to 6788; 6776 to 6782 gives 10.1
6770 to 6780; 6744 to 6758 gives 10.4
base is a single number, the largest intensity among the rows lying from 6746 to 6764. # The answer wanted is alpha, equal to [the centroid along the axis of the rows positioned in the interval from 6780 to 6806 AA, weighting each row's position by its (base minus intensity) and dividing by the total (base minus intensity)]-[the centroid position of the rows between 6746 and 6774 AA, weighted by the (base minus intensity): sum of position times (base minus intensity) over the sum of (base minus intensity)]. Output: 31.1 AA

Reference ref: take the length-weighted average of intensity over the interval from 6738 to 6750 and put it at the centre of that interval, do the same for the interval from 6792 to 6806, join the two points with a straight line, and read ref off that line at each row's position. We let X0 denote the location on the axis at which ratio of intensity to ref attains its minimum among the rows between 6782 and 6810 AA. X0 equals 6787.0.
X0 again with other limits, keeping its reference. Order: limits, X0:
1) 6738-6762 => 6754.0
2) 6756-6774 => 6766.0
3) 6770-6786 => 6784.0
